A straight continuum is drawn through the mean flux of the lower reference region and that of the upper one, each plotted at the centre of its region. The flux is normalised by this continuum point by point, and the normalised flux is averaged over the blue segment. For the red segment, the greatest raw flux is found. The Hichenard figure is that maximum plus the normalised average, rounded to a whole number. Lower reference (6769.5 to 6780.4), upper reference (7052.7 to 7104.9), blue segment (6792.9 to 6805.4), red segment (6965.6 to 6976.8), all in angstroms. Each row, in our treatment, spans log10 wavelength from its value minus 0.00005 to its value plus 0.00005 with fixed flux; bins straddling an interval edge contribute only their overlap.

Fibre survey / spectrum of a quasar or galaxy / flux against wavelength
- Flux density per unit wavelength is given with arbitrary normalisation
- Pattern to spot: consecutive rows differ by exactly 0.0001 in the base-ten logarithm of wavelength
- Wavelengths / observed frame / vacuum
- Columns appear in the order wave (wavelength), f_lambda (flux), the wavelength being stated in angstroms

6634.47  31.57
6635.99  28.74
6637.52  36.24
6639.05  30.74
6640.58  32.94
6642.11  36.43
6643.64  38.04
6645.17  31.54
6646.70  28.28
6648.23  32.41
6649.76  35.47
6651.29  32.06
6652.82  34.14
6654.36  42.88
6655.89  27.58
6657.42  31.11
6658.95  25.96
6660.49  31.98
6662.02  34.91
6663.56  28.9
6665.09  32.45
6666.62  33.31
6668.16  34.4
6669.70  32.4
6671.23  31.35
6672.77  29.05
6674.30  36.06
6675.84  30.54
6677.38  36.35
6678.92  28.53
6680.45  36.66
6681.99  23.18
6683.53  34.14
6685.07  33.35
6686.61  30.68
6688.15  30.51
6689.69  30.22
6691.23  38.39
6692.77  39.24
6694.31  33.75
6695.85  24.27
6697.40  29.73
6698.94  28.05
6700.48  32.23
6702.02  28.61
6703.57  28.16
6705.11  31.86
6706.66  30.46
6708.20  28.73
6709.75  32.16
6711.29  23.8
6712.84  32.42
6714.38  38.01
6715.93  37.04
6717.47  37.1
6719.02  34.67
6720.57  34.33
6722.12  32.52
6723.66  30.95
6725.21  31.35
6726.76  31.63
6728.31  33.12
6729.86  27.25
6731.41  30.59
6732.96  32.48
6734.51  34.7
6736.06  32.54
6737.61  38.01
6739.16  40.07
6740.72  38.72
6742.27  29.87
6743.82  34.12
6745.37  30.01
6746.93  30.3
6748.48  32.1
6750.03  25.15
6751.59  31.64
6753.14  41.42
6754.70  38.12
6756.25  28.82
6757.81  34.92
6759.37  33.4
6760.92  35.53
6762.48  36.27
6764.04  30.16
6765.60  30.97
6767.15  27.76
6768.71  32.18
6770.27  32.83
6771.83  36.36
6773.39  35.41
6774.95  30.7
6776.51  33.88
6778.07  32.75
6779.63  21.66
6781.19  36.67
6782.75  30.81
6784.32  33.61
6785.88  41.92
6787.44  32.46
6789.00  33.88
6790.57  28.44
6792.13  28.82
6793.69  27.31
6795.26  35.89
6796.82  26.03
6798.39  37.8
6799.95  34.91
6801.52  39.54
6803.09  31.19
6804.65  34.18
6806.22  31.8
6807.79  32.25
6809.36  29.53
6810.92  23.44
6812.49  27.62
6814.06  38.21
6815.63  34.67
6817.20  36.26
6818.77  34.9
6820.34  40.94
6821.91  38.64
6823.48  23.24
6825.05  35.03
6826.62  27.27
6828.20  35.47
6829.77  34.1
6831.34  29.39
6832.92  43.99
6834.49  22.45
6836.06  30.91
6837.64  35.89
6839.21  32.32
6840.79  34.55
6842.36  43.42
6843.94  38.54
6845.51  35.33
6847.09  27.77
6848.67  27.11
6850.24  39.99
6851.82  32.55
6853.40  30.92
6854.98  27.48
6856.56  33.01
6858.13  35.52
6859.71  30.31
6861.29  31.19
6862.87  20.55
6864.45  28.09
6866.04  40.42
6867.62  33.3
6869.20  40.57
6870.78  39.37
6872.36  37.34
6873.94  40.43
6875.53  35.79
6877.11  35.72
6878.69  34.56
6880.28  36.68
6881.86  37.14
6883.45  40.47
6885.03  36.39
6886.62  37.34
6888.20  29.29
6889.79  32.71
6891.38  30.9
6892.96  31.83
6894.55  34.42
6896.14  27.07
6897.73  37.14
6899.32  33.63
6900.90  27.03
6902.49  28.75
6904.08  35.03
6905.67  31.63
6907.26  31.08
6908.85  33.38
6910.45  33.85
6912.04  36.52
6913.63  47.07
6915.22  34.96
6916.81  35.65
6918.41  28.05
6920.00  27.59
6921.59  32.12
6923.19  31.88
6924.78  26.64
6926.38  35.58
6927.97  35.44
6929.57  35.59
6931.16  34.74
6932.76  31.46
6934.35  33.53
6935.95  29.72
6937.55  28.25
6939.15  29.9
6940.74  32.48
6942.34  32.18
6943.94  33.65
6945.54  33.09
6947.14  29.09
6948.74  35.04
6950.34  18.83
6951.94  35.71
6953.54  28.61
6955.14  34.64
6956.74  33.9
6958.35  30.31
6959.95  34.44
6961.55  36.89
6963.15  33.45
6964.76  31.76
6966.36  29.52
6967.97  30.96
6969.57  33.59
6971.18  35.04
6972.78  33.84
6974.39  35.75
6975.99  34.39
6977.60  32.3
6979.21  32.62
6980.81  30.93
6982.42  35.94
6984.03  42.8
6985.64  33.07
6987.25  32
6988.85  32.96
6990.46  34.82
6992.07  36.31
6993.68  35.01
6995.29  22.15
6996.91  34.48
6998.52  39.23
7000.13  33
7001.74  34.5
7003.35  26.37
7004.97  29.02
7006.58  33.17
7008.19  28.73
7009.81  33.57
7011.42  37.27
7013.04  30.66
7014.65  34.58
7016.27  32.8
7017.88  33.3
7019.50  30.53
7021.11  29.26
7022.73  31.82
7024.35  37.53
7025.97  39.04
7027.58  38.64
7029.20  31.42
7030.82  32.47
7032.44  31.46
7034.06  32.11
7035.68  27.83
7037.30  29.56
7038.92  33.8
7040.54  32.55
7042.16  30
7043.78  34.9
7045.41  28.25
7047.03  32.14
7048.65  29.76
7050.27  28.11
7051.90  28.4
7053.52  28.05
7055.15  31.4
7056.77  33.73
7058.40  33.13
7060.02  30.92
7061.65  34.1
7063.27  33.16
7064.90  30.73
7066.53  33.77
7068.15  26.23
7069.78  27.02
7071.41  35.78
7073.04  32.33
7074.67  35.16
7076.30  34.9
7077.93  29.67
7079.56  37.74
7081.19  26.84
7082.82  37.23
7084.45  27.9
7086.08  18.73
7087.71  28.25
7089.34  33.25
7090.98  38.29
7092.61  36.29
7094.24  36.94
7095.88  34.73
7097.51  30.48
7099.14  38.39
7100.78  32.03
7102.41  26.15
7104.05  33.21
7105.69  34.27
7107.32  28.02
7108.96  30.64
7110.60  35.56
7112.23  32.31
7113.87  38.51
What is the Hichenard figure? 37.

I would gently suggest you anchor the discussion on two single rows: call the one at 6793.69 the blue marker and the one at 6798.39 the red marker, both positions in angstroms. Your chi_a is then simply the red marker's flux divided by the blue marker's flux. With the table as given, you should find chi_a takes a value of 1.4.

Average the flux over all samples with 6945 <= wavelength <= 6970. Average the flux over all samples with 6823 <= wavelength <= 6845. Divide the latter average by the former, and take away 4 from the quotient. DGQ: -2.95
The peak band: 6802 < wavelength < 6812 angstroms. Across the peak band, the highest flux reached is 34.18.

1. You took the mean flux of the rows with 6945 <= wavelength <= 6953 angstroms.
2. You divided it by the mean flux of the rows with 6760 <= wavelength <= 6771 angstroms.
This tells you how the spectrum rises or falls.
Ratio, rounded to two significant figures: 0.94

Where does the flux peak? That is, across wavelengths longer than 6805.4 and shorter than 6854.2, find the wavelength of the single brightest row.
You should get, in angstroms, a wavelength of 6832.92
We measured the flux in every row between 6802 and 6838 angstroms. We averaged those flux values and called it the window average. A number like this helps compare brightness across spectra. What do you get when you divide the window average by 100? 0.327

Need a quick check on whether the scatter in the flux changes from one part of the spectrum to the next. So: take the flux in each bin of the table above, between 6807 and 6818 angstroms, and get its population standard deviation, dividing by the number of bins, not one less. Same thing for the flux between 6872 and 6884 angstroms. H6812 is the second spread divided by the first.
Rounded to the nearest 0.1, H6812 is 0.4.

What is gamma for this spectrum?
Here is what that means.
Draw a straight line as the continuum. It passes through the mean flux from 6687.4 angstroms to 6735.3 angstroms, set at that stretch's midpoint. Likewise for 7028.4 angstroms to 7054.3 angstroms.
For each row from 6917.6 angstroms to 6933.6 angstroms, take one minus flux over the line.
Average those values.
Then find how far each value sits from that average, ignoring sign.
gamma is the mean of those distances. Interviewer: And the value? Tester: 0.090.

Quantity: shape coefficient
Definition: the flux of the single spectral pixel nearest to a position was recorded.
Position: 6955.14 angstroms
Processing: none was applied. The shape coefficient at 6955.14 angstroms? 34.64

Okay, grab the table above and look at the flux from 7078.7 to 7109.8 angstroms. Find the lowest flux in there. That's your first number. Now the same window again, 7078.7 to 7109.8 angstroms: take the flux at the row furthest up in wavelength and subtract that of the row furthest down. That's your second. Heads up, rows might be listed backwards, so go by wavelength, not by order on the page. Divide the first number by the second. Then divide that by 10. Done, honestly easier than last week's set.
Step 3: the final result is -0.26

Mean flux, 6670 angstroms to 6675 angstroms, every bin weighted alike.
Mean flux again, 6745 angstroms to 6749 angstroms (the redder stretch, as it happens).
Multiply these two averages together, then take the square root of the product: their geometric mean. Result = 31.5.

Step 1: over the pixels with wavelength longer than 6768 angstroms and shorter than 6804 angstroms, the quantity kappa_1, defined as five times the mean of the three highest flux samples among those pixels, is 199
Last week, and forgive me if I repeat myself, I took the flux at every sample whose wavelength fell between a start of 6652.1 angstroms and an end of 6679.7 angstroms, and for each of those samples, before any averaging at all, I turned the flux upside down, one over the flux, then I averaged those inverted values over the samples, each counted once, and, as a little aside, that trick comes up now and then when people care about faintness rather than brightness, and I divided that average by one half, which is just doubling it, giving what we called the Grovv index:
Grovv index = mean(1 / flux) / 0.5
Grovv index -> 0.0627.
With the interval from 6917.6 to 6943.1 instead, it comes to 0.0639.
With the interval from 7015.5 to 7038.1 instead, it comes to 0.0618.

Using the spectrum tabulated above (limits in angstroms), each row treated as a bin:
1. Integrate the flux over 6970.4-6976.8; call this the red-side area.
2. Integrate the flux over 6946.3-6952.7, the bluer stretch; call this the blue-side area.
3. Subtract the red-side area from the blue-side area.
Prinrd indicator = -33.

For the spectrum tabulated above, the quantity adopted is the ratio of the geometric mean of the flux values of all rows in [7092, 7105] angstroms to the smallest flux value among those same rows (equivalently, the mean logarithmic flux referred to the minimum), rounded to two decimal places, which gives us 1.27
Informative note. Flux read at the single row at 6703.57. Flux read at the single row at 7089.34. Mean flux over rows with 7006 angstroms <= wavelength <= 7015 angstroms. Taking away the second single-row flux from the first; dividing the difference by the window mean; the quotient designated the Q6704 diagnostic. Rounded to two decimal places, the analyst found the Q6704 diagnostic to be -0.15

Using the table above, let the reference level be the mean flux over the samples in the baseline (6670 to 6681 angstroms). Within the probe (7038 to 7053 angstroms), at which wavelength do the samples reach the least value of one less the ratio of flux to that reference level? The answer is 7043.78 angstroms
